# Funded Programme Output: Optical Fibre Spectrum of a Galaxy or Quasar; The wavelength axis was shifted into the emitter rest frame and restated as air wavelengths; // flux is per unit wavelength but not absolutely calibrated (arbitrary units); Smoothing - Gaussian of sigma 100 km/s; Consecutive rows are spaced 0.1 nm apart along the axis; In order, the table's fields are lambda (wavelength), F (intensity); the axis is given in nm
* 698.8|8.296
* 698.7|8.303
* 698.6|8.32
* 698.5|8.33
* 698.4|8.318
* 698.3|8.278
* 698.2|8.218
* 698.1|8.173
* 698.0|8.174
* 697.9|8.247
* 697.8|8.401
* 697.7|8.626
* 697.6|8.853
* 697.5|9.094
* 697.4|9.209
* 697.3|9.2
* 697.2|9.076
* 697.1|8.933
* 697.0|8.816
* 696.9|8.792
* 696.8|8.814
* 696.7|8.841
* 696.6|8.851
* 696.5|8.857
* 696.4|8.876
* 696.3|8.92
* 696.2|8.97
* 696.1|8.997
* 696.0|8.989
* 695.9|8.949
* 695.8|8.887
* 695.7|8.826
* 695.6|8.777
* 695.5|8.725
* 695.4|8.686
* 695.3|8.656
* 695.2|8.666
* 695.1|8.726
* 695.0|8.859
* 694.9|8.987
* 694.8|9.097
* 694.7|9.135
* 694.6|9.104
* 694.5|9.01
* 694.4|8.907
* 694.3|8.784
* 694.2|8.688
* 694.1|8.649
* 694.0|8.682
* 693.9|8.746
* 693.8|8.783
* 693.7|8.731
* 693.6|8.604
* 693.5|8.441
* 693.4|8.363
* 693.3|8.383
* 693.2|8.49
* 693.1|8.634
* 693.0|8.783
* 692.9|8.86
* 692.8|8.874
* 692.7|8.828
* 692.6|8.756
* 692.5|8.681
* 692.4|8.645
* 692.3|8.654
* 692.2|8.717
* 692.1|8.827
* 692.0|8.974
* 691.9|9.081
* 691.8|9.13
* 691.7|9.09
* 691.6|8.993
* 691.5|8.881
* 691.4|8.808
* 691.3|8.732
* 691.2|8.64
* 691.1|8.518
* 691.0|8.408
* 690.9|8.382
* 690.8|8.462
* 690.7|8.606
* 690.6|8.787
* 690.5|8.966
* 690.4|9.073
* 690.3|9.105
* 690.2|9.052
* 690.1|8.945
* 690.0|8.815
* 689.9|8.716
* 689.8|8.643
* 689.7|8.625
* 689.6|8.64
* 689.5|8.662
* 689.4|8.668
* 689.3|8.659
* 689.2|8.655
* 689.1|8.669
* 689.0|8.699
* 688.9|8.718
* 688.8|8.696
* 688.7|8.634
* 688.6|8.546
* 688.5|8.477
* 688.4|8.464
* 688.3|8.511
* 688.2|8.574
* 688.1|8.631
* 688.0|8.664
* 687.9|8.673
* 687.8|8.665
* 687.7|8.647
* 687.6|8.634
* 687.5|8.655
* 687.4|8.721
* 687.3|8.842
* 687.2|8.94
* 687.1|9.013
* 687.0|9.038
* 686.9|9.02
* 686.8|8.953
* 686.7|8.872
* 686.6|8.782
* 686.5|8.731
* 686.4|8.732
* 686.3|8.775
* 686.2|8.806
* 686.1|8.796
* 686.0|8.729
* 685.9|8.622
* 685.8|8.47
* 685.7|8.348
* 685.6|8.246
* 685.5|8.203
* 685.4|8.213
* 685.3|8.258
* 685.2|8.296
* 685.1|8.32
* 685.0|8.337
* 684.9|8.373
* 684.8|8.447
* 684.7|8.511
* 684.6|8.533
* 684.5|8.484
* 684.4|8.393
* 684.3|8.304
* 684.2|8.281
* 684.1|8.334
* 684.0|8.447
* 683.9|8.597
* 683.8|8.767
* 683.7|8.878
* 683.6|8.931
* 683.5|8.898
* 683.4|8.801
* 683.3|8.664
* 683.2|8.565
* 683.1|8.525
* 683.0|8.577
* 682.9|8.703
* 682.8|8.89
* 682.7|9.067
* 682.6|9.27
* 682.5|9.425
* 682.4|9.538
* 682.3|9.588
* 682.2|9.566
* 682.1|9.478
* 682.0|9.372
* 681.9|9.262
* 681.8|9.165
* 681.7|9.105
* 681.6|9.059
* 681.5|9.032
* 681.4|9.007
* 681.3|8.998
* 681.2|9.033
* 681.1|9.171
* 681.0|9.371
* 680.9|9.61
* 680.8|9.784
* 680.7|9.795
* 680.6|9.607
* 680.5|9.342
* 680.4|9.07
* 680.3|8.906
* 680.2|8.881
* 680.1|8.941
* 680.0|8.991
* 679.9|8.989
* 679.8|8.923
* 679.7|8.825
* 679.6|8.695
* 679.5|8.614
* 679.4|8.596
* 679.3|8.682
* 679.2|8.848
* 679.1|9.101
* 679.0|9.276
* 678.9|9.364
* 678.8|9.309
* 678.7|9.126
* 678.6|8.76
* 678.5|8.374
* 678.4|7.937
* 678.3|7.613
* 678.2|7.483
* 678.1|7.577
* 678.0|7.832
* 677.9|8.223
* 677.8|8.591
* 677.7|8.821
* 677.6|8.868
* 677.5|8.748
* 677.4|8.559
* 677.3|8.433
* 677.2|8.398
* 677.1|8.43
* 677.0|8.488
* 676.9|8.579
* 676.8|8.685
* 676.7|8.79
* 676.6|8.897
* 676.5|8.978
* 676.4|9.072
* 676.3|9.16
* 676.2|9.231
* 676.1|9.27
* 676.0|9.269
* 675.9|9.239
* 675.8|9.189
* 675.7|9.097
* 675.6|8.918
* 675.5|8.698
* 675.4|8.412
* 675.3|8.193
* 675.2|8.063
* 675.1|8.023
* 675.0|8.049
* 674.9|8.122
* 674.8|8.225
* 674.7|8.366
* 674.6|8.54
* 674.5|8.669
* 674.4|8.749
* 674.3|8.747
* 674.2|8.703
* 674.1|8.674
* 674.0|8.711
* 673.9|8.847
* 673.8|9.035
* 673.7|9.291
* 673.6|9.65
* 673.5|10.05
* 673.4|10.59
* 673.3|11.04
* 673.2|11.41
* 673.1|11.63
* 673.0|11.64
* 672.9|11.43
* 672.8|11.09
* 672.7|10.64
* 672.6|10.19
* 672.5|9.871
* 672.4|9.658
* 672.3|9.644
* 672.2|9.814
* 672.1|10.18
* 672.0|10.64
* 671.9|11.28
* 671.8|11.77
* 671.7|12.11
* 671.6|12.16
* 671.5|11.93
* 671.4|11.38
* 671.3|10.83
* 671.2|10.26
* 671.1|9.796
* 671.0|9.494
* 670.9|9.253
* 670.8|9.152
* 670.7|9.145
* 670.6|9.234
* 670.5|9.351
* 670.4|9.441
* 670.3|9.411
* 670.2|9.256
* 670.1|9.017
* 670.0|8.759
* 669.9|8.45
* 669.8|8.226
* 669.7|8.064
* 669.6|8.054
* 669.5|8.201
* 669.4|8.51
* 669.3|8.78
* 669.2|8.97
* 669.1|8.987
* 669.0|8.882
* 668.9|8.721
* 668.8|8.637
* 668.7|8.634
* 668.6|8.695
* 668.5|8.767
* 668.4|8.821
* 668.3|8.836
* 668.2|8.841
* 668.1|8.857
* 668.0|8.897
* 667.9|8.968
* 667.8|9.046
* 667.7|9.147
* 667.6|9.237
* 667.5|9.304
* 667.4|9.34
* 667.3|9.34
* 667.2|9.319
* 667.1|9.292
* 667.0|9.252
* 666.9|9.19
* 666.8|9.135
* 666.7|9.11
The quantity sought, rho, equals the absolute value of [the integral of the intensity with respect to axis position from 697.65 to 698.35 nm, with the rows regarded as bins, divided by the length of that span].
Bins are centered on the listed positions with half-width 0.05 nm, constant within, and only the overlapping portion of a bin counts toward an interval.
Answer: 8.3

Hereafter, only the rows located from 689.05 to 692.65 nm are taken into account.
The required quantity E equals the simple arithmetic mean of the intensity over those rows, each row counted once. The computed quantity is 8.77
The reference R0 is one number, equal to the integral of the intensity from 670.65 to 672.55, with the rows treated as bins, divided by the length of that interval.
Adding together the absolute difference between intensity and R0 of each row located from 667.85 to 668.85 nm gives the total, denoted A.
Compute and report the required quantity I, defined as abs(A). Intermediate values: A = 16.5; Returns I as 16.5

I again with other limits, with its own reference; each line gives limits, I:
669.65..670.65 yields 15.2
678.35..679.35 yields 15.6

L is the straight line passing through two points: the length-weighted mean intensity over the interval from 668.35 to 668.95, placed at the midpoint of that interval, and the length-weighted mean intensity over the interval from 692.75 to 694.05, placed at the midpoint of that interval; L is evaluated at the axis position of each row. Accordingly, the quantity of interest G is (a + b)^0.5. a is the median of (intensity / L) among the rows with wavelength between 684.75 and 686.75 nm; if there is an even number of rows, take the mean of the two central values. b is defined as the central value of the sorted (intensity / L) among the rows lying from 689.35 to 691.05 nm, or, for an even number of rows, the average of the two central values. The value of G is 1.41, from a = 0.976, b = 1.00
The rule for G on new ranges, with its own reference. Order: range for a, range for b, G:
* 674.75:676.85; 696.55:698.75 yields 1.43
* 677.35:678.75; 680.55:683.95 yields 1.42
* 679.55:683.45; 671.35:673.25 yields 1.53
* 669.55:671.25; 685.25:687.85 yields 1.44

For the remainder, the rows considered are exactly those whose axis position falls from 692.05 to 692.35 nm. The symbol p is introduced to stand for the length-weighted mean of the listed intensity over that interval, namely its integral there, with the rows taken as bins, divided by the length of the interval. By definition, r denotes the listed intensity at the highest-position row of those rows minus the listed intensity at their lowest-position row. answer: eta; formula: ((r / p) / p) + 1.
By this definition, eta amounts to 0.998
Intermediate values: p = 8.7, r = -0.2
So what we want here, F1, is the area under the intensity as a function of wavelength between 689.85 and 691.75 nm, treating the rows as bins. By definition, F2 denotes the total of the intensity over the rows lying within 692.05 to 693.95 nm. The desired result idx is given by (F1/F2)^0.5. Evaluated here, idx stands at 0.318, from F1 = 16.7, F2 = 165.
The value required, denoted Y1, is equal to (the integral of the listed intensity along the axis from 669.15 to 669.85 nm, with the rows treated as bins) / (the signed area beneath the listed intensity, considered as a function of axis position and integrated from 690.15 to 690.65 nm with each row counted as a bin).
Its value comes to 1.3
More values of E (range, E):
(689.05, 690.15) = 8.70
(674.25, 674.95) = 8.49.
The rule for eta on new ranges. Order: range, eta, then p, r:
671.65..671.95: 0.994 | 11.7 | -0.8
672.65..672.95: 1.006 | 11.1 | 0.8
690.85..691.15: 1.002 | 8.4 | 0.1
